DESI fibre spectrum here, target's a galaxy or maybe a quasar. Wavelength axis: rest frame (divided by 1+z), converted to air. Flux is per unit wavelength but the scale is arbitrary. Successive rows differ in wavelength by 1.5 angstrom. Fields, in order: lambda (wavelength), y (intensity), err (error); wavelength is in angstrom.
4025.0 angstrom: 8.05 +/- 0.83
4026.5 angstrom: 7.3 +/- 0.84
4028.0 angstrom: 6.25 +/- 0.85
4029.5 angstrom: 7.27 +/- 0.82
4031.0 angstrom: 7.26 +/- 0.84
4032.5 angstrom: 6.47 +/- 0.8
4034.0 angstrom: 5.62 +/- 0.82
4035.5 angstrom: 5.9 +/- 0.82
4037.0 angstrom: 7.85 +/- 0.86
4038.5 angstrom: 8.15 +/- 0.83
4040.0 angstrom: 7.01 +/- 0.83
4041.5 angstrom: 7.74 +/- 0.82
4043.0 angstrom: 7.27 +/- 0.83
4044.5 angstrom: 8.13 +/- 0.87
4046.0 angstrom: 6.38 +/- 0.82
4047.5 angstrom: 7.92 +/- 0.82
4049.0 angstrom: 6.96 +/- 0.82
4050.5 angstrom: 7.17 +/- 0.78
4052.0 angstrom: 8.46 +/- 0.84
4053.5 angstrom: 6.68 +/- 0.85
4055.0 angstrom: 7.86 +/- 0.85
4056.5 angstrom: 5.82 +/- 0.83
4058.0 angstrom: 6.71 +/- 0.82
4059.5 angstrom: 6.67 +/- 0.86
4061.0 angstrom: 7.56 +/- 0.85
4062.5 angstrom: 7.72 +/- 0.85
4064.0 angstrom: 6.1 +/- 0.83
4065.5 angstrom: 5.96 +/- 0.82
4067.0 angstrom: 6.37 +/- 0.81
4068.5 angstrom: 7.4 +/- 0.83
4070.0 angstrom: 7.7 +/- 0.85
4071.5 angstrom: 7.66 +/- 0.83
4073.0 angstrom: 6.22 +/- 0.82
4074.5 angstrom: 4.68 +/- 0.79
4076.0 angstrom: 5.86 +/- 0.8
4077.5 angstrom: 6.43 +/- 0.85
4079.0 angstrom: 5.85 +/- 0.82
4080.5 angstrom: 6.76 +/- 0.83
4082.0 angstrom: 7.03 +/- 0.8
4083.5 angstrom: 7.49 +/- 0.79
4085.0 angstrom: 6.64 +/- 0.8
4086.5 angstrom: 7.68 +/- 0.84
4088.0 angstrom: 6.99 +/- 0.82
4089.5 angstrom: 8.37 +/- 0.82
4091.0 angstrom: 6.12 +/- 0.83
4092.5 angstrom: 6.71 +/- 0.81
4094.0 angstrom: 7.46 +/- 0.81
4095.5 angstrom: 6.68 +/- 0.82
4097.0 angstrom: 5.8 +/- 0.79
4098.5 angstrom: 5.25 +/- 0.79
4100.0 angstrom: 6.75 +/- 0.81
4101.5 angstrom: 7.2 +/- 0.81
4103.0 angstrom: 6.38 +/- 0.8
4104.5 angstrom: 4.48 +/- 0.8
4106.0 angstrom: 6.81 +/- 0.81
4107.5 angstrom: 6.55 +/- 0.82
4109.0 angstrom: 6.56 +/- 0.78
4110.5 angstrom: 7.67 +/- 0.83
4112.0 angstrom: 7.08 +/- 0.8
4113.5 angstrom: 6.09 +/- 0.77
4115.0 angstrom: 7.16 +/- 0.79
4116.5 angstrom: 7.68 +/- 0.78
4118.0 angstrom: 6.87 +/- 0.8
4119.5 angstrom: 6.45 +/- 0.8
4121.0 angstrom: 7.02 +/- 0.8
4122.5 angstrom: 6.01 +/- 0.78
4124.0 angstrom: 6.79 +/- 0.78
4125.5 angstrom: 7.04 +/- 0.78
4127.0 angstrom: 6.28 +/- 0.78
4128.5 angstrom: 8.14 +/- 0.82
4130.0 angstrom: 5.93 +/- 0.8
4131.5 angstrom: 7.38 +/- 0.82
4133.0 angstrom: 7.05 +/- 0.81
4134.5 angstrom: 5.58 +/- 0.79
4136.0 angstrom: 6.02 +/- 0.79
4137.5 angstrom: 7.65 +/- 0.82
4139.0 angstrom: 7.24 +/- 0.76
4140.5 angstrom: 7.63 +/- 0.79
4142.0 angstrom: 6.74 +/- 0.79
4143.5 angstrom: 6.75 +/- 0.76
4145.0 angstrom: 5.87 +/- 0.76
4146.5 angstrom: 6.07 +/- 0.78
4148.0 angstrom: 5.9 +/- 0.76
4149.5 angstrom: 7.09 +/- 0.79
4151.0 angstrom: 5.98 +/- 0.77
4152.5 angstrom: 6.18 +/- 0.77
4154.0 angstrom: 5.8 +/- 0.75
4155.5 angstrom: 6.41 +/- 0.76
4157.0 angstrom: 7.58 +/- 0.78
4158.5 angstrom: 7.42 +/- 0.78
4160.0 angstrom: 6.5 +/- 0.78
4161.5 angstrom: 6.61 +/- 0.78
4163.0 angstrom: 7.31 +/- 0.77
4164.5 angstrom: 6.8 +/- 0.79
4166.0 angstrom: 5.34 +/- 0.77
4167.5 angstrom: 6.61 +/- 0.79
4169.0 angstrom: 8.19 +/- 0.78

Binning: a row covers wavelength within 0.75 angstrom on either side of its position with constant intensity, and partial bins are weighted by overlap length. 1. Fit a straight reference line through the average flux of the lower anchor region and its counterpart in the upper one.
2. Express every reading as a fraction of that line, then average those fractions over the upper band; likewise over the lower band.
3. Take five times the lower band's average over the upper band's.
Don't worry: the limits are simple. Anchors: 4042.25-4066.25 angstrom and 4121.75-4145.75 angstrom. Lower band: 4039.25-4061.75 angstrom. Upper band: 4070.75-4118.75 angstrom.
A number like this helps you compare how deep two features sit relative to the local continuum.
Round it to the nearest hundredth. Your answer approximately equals 5.28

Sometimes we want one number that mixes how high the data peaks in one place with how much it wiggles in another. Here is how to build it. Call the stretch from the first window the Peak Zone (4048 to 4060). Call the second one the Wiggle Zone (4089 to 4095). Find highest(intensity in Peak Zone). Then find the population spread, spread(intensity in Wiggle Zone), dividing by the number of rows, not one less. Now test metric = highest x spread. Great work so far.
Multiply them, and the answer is 7.1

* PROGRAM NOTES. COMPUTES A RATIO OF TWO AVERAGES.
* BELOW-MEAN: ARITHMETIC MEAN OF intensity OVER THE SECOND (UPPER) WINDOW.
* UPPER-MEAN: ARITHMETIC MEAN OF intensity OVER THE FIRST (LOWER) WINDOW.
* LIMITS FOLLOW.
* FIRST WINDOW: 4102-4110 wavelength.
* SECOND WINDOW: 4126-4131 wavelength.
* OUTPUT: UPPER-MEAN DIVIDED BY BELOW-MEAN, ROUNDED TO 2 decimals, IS 0.91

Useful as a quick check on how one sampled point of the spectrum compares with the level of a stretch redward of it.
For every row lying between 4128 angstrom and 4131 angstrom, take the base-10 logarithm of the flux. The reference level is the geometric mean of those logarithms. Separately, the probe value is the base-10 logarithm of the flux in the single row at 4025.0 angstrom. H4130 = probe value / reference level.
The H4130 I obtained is 1.08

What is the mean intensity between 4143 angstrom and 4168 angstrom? 6.48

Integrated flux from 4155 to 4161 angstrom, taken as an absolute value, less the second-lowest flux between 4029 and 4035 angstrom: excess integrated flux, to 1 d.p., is 35.4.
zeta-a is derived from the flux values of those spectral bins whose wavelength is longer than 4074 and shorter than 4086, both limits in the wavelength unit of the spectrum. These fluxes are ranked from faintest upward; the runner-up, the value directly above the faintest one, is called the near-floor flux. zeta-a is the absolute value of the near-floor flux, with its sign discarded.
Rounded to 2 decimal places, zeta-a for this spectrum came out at 5.85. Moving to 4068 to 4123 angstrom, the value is 4.68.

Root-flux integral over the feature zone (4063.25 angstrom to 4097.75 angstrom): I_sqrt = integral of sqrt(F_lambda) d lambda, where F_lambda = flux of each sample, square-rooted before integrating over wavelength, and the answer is 89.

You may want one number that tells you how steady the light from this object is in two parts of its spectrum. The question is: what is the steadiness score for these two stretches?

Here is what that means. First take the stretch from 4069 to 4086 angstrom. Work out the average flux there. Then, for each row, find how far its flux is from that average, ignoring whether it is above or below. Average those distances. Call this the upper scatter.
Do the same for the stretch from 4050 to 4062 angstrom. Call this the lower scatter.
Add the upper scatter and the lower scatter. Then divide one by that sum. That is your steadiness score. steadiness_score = 0.74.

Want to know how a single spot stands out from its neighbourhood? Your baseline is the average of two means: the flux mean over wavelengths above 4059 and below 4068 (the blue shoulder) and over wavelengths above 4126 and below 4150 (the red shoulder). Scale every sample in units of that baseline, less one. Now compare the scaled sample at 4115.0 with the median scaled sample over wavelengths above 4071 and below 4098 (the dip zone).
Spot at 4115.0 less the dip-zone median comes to 0.07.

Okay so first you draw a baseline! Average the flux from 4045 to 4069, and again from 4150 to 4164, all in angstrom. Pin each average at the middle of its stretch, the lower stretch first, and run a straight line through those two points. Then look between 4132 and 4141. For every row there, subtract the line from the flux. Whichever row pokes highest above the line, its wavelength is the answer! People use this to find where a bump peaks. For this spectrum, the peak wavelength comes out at 4137.5 angstrom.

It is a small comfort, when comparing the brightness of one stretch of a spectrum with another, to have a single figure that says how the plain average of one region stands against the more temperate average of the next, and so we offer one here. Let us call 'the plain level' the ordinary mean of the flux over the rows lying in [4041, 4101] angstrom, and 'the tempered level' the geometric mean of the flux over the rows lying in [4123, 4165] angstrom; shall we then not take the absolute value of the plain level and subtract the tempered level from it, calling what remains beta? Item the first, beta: 0.20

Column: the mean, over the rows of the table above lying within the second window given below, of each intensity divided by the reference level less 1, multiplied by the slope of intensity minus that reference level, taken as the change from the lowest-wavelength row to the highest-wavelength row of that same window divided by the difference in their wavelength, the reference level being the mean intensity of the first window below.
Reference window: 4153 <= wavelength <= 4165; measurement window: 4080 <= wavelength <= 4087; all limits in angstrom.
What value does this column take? 0.007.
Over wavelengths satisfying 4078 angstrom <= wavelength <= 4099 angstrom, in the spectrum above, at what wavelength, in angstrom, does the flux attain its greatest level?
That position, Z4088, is 4089.5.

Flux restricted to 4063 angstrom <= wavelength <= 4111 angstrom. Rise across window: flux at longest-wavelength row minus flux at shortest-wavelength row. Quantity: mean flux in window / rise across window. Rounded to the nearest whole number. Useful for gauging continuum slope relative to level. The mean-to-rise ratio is 4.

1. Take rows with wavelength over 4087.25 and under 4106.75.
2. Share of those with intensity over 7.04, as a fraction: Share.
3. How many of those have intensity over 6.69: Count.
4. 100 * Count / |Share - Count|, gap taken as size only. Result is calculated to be 103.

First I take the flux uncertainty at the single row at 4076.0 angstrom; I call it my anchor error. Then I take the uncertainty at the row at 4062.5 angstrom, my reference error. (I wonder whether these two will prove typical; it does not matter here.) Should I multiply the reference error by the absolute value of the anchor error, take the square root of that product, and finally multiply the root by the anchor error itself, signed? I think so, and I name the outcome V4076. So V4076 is 0.66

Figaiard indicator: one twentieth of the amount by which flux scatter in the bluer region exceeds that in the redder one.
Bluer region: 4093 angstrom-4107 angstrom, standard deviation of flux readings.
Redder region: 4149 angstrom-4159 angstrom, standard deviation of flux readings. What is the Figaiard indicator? 0.012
